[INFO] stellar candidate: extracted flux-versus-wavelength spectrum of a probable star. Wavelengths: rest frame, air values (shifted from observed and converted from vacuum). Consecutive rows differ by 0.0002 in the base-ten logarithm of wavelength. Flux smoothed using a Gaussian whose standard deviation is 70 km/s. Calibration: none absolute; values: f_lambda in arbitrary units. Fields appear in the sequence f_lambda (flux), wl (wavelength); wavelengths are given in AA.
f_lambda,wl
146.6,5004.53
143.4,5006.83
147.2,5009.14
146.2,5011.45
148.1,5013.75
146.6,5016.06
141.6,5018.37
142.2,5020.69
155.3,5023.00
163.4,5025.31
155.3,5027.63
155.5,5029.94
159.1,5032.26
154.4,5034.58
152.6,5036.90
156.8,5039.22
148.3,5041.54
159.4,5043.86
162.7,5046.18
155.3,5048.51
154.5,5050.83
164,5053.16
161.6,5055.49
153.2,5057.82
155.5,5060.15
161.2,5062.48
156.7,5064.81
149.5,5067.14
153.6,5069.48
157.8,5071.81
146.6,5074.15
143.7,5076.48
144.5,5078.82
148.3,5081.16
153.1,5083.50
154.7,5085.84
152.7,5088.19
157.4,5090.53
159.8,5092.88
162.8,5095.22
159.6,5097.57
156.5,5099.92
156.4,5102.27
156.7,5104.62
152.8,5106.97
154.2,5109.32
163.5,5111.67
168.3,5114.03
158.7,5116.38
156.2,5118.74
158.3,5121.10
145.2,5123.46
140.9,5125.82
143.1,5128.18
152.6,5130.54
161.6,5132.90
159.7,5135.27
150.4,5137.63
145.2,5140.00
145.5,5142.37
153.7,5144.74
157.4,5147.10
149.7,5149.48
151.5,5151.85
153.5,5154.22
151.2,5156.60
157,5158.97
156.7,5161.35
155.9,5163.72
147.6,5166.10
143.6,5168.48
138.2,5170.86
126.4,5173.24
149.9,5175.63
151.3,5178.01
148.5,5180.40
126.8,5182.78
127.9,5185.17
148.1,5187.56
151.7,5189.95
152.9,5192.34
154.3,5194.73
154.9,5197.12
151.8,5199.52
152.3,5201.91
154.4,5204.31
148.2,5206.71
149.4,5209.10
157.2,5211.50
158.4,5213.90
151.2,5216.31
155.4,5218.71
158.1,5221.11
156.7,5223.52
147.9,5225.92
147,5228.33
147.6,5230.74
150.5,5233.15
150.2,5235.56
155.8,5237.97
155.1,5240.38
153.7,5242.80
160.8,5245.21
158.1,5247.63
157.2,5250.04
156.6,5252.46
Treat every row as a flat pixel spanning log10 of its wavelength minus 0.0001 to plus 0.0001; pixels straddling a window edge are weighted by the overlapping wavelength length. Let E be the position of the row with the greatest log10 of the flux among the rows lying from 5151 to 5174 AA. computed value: 5158.97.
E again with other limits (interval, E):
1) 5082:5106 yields 5095.22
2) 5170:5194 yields 5192.34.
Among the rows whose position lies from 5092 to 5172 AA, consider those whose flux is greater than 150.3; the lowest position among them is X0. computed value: 5092.88 AA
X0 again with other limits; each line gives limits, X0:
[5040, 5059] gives 5043.86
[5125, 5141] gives 5130.54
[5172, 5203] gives 5178.01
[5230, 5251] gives 5233.15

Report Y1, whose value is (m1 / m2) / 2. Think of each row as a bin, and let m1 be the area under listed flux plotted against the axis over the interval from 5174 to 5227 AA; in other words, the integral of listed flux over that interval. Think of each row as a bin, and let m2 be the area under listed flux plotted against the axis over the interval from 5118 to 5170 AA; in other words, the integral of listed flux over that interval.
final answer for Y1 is 0.505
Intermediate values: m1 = 7958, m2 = 7880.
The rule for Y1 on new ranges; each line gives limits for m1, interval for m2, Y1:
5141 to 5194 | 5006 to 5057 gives 0.500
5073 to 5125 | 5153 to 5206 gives 0.514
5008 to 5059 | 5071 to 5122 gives 0.494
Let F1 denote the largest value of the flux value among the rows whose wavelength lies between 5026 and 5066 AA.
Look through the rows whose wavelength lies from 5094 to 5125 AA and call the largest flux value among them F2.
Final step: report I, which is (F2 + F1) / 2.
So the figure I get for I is 166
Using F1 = 164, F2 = 168.3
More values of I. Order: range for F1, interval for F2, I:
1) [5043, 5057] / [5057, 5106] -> 163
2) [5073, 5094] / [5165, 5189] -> 156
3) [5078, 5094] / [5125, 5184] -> 161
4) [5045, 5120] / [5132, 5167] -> 165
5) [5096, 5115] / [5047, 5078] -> 166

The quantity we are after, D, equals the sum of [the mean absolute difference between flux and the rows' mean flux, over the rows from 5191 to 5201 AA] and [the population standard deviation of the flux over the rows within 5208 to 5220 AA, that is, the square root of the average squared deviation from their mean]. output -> 5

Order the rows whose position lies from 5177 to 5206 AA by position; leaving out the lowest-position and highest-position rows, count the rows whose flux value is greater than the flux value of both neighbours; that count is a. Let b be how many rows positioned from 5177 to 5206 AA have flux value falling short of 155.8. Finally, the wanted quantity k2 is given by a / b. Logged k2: 0.08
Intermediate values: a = 1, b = 12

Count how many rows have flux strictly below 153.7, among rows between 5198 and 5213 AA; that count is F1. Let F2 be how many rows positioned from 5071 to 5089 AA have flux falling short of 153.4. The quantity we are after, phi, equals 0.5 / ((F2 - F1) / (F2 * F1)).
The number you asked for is 6.0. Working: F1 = 4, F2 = 6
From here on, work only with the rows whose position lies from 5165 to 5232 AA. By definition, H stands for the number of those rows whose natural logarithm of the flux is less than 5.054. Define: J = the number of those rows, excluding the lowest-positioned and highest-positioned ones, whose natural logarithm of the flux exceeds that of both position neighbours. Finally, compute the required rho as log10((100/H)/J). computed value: -0.079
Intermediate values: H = 24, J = 5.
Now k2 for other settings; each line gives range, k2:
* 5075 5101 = 0.33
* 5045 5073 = 0.33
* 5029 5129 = 0.50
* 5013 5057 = 0.42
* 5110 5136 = 0.75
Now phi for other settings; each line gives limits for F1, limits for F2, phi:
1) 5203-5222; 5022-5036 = 0.0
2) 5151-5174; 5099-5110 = -0.6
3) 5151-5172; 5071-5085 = -15.0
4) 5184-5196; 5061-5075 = -2.0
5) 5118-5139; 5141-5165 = -10.0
